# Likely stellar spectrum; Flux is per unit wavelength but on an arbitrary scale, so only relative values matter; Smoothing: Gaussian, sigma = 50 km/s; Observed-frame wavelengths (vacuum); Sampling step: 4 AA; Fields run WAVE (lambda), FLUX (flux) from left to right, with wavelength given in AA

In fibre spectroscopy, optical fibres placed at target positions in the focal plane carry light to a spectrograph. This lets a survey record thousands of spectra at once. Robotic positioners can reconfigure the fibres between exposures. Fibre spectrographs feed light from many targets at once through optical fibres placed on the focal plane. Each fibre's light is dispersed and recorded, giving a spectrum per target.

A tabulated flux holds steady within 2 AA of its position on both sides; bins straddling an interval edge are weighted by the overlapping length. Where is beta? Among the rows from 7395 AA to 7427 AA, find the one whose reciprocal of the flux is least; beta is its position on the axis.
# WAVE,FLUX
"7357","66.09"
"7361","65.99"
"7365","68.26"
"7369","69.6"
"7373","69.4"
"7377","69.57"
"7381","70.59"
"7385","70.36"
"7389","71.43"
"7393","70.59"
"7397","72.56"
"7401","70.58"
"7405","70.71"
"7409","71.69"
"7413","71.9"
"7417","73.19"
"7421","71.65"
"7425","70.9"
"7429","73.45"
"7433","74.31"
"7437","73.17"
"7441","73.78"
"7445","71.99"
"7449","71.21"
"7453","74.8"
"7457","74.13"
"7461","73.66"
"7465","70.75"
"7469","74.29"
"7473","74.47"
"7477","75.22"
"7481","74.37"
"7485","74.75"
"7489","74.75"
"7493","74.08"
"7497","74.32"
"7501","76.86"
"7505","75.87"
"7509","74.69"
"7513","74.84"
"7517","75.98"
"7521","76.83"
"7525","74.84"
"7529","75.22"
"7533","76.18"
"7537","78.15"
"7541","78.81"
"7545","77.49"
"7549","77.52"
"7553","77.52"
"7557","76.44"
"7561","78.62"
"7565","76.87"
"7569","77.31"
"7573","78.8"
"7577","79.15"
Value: 7417 AA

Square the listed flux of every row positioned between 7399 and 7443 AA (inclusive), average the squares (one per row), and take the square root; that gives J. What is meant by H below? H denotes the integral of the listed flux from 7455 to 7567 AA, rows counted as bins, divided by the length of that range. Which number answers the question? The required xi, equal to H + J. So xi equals 148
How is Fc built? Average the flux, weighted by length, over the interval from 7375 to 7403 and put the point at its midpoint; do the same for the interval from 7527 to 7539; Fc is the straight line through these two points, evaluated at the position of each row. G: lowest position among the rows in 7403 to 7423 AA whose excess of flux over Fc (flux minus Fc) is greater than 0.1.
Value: 7413 AA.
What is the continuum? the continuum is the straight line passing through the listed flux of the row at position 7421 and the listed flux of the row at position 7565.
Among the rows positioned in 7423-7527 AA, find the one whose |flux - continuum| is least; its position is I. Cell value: 7497 AA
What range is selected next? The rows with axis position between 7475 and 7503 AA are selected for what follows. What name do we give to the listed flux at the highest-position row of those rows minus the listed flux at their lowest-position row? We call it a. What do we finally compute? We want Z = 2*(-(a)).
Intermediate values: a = 1.6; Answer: -3.3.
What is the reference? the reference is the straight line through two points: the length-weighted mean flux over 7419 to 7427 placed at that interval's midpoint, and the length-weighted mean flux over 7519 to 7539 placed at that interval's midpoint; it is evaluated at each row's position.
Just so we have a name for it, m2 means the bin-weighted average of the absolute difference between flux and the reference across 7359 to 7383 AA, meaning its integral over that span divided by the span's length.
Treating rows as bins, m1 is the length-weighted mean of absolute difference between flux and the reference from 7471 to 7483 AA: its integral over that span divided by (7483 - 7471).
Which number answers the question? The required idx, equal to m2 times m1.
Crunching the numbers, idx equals 0.8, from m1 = 0.88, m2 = 0.96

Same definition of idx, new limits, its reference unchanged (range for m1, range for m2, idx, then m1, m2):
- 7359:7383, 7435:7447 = 1.0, 0.96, 1.07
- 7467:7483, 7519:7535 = 0.8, 0.87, 0.86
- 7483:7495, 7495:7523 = 0.4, 0.48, 0.80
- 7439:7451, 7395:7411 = 1.1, 1.09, 1.05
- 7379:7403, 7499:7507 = 1.7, 1.24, 1.34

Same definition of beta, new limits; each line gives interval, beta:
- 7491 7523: 7501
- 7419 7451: 7433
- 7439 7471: 7453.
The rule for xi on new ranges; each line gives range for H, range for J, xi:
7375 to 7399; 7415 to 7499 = 144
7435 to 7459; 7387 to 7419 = 145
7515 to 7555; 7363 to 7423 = 148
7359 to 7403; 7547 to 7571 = 147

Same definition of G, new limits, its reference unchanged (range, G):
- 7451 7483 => 7453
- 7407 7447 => 7413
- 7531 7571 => 7537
